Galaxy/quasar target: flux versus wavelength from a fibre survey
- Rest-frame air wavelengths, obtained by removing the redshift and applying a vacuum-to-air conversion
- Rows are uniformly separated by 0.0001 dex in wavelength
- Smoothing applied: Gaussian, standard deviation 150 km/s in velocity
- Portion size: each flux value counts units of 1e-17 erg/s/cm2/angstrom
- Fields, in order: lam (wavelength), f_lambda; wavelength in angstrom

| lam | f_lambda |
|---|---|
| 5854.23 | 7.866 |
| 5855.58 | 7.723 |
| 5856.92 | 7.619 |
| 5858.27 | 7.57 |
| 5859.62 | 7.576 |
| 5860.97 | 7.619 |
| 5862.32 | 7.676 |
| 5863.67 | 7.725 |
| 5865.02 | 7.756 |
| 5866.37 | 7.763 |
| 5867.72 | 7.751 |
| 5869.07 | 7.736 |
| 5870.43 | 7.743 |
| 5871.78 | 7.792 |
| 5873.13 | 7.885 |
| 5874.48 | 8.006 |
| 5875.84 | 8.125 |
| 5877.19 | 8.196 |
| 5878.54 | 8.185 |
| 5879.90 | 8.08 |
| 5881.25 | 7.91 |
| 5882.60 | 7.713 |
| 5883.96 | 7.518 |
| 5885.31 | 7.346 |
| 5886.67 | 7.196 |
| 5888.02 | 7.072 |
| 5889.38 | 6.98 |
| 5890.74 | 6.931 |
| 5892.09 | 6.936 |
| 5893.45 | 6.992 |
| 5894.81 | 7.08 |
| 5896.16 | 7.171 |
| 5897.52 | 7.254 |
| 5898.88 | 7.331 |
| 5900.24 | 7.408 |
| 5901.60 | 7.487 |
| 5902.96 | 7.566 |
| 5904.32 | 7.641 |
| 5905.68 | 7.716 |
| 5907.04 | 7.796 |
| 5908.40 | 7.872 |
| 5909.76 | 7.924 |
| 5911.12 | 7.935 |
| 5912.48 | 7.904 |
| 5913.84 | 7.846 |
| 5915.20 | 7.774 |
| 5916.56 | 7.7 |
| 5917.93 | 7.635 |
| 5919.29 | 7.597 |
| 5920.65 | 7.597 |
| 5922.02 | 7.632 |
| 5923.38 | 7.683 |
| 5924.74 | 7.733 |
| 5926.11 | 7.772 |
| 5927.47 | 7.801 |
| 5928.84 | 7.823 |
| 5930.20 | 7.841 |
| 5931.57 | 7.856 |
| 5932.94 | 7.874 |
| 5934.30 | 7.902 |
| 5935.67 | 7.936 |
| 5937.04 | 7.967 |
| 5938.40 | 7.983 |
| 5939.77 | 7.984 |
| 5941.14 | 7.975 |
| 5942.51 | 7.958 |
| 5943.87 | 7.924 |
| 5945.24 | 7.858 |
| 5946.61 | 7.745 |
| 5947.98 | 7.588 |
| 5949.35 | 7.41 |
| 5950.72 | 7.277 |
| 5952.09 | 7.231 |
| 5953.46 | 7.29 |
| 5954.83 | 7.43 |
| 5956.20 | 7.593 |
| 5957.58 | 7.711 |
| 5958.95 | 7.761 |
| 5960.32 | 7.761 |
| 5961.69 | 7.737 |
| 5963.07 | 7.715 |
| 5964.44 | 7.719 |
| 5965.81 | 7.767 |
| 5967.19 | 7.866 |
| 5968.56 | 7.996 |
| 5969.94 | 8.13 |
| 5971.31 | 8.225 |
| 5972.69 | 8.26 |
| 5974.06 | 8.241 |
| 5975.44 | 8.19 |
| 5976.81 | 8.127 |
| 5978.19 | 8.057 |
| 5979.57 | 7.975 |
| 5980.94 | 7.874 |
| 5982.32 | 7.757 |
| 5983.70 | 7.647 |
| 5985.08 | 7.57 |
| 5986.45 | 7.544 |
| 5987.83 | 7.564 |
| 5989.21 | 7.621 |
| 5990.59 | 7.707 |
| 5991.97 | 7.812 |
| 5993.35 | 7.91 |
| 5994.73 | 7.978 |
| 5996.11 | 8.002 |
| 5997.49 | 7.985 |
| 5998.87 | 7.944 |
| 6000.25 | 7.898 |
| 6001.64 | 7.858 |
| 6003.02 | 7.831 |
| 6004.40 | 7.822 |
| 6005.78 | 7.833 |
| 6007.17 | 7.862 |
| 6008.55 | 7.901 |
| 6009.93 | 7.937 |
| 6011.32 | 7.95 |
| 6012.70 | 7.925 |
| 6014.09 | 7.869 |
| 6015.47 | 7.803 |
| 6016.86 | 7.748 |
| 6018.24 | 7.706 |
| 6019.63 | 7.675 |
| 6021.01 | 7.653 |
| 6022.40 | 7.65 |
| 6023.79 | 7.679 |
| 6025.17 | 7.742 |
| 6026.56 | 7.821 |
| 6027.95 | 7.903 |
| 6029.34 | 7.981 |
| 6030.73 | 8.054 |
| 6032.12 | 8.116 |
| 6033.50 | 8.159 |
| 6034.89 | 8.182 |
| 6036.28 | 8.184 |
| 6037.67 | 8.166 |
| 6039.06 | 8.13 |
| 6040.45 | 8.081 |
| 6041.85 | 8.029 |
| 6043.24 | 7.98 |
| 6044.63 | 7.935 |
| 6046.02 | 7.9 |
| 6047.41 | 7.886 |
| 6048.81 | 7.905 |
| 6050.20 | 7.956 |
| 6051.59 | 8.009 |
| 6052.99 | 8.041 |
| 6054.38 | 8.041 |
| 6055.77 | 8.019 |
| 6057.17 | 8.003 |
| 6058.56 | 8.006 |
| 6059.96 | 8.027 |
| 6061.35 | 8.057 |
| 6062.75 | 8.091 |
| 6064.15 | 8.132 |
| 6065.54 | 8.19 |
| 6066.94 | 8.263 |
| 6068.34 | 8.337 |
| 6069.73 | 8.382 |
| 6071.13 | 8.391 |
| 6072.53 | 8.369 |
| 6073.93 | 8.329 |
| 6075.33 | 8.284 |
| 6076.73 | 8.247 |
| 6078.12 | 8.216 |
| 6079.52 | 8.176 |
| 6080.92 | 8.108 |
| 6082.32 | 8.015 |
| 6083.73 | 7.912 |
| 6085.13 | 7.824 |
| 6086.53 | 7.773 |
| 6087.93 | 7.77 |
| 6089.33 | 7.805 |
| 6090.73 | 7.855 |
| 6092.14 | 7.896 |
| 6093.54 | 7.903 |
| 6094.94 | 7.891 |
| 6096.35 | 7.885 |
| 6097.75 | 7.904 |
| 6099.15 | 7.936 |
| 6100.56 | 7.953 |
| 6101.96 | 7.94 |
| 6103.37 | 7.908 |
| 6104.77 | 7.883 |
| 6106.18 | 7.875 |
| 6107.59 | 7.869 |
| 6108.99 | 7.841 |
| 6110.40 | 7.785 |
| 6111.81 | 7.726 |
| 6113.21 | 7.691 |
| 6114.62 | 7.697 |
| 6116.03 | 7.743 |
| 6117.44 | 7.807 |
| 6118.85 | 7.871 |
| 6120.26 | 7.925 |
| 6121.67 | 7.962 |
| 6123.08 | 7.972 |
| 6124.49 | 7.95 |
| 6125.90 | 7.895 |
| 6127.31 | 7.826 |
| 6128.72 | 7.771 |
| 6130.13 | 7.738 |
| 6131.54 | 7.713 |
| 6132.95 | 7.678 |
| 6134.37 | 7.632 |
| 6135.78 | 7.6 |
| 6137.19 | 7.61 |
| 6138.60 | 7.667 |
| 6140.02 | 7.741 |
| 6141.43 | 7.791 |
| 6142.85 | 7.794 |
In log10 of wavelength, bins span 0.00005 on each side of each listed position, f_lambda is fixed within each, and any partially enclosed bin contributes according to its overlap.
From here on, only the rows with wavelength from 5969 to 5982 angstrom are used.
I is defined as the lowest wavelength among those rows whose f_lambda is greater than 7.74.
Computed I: 5969.94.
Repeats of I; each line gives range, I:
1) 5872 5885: 5873.13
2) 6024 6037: 6025.17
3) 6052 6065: 6052.99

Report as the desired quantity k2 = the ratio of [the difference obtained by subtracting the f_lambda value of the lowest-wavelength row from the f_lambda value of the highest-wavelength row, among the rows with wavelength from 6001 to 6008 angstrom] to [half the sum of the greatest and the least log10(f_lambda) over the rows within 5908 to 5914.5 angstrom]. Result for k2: 0.00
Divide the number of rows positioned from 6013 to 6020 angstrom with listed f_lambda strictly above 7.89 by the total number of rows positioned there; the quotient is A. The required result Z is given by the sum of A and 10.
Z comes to 10.0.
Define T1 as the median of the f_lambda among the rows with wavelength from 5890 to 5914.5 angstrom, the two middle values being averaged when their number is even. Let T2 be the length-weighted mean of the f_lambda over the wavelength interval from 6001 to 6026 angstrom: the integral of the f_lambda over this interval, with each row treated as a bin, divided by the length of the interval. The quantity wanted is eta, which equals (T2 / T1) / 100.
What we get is 0.0104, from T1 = 7.53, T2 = 7.80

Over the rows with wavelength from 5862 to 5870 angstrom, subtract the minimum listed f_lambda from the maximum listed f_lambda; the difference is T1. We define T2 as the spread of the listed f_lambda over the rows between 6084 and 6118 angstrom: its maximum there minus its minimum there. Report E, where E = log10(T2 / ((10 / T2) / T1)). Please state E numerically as -3.2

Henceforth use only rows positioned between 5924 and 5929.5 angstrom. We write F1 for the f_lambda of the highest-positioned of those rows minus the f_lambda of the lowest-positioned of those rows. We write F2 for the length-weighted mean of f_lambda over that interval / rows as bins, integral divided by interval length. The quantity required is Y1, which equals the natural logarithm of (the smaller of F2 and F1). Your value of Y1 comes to -2.4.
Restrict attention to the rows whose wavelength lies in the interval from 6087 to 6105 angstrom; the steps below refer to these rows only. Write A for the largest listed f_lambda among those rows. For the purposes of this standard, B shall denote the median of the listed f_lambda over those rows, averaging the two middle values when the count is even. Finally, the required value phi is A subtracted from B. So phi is -0.1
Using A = 7.953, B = 7.90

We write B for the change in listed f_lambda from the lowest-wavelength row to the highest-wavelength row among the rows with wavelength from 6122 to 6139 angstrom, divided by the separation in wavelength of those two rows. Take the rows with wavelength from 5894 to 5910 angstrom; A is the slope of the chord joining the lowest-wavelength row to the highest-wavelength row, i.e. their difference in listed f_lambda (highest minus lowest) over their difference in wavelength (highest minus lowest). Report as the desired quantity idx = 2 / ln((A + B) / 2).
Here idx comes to -0.501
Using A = 0.056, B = -0.020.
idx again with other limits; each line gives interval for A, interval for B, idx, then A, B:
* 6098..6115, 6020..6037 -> -0.431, -0.015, 0.035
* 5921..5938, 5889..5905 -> -0.588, 0.022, 0.044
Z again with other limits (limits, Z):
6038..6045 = 11.0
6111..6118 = 10.0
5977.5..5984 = 10.4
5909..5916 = 10.6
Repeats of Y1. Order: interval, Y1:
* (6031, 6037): -2.7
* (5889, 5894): -4.4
